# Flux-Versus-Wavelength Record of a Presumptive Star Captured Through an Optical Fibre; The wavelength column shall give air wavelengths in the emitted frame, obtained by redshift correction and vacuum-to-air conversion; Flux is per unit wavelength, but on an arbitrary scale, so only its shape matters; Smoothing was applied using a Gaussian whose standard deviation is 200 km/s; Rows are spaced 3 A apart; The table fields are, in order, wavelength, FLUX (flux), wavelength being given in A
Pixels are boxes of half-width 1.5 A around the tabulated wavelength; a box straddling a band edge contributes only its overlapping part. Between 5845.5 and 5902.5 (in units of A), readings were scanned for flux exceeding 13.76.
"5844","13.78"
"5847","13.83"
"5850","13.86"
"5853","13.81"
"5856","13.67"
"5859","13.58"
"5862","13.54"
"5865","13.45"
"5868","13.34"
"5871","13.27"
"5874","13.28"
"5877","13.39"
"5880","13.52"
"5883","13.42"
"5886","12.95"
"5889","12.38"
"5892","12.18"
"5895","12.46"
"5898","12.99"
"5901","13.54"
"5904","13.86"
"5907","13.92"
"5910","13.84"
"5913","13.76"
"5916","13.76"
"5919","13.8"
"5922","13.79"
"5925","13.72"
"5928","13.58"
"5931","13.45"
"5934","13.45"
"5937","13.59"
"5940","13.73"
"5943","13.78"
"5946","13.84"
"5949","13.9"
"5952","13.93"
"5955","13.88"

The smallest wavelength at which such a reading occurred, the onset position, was 5847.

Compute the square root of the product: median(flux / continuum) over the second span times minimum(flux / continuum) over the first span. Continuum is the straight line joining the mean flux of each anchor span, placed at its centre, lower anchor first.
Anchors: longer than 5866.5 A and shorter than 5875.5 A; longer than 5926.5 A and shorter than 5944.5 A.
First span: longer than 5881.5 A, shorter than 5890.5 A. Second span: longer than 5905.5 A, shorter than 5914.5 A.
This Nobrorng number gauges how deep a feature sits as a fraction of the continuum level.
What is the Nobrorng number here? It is 0.97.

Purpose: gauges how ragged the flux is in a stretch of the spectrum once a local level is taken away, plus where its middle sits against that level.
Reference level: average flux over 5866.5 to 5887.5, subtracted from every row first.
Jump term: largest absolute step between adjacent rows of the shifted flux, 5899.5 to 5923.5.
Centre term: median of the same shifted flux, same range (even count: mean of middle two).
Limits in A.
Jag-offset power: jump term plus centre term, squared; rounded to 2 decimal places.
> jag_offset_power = 0.65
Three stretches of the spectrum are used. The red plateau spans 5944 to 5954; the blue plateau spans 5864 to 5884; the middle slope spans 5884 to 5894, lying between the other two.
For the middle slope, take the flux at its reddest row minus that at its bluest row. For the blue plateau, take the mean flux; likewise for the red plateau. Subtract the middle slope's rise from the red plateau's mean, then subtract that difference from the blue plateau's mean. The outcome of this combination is -1.3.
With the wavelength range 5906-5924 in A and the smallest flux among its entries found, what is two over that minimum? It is 0.145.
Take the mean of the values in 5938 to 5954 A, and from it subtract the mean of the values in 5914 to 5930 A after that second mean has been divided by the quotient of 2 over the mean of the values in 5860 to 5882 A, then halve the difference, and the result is -39.1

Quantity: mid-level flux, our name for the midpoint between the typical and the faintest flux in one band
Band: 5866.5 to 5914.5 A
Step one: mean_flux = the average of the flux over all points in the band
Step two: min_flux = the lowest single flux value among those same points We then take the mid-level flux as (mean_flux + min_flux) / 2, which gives 12.7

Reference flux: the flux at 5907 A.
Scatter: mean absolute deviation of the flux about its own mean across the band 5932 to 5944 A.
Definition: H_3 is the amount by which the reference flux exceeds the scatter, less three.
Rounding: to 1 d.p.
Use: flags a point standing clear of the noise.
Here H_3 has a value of 10.8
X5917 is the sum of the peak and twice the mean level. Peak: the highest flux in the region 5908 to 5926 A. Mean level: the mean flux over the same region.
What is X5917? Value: 41.4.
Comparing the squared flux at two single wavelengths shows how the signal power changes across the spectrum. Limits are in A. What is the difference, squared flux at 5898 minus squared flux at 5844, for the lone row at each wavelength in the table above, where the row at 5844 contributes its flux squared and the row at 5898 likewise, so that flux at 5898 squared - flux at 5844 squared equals -21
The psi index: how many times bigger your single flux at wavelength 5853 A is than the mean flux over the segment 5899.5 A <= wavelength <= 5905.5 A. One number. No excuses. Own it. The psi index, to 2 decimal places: 1.01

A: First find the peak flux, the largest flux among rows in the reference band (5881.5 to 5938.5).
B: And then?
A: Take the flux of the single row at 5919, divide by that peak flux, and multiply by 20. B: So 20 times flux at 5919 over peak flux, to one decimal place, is 19.8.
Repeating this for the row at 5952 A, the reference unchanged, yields 20.0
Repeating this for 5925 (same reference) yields 19.7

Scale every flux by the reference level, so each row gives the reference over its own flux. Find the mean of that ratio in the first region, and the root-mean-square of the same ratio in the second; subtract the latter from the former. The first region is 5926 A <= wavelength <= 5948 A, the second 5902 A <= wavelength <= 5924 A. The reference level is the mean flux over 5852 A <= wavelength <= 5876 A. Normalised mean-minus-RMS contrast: 0.01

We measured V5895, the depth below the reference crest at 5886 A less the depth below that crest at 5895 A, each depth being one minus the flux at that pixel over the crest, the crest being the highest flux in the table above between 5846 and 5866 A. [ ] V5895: -0.035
